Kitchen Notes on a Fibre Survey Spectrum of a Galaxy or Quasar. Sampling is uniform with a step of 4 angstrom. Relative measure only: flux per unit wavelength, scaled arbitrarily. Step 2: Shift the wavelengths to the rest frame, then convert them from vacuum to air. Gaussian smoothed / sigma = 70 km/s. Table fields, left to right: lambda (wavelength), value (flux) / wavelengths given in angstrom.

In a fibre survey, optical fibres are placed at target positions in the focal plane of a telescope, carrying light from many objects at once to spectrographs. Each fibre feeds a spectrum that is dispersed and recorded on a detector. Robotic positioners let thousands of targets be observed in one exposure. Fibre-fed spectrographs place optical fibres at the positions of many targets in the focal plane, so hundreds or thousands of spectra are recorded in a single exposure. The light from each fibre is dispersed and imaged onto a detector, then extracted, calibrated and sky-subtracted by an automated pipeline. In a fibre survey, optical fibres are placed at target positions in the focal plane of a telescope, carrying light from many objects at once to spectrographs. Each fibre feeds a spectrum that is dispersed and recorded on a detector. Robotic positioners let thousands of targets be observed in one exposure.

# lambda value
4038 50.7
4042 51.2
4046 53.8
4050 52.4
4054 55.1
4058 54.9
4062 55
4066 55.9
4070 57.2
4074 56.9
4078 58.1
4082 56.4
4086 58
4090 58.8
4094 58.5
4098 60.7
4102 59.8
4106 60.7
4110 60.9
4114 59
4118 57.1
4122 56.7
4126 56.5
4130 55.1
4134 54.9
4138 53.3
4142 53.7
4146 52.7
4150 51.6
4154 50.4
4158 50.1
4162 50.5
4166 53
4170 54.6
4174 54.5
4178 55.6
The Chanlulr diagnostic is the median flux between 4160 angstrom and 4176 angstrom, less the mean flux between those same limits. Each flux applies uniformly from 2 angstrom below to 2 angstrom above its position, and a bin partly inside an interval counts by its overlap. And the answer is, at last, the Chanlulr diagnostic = 0.6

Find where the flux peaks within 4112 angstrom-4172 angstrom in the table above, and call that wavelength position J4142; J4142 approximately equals 4114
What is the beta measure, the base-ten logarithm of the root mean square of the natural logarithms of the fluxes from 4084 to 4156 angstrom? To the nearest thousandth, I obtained 0.606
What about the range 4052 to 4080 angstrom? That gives 0.605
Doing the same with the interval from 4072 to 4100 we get 0.609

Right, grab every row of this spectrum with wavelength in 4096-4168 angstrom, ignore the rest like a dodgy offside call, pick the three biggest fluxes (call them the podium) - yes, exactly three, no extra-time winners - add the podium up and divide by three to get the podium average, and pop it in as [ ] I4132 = 60.8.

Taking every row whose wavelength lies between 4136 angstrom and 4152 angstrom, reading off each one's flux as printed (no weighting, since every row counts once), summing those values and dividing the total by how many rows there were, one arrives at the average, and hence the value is 52.8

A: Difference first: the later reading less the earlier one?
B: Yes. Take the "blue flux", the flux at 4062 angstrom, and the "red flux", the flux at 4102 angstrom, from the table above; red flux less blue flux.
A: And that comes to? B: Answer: 4.8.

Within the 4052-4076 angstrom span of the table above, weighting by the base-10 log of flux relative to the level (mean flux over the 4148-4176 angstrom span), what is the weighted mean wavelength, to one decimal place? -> 4065.4 angstrom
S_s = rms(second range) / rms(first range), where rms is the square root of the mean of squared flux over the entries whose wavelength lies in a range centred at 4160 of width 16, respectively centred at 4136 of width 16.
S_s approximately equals 0.94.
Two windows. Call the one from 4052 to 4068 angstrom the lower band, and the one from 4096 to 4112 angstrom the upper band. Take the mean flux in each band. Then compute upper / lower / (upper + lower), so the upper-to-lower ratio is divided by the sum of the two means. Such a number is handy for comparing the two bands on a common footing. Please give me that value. 0.0095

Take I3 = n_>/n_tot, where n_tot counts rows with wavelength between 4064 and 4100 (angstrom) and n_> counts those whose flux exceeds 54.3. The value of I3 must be 1.0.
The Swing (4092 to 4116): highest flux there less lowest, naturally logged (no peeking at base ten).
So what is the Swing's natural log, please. 0.88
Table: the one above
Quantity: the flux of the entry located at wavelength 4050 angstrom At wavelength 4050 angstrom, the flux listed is 52.4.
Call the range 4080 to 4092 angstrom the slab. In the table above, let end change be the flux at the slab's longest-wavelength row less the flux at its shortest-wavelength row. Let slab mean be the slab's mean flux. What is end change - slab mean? -55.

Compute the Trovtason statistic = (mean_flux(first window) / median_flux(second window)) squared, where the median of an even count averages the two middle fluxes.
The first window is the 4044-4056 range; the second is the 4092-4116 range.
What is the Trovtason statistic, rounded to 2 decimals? 0.80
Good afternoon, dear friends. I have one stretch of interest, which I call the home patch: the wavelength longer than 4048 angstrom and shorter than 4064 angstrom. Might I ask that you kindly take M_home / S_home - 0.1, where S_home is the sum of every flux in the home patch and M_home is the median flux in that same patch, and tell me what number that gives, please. 0.153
